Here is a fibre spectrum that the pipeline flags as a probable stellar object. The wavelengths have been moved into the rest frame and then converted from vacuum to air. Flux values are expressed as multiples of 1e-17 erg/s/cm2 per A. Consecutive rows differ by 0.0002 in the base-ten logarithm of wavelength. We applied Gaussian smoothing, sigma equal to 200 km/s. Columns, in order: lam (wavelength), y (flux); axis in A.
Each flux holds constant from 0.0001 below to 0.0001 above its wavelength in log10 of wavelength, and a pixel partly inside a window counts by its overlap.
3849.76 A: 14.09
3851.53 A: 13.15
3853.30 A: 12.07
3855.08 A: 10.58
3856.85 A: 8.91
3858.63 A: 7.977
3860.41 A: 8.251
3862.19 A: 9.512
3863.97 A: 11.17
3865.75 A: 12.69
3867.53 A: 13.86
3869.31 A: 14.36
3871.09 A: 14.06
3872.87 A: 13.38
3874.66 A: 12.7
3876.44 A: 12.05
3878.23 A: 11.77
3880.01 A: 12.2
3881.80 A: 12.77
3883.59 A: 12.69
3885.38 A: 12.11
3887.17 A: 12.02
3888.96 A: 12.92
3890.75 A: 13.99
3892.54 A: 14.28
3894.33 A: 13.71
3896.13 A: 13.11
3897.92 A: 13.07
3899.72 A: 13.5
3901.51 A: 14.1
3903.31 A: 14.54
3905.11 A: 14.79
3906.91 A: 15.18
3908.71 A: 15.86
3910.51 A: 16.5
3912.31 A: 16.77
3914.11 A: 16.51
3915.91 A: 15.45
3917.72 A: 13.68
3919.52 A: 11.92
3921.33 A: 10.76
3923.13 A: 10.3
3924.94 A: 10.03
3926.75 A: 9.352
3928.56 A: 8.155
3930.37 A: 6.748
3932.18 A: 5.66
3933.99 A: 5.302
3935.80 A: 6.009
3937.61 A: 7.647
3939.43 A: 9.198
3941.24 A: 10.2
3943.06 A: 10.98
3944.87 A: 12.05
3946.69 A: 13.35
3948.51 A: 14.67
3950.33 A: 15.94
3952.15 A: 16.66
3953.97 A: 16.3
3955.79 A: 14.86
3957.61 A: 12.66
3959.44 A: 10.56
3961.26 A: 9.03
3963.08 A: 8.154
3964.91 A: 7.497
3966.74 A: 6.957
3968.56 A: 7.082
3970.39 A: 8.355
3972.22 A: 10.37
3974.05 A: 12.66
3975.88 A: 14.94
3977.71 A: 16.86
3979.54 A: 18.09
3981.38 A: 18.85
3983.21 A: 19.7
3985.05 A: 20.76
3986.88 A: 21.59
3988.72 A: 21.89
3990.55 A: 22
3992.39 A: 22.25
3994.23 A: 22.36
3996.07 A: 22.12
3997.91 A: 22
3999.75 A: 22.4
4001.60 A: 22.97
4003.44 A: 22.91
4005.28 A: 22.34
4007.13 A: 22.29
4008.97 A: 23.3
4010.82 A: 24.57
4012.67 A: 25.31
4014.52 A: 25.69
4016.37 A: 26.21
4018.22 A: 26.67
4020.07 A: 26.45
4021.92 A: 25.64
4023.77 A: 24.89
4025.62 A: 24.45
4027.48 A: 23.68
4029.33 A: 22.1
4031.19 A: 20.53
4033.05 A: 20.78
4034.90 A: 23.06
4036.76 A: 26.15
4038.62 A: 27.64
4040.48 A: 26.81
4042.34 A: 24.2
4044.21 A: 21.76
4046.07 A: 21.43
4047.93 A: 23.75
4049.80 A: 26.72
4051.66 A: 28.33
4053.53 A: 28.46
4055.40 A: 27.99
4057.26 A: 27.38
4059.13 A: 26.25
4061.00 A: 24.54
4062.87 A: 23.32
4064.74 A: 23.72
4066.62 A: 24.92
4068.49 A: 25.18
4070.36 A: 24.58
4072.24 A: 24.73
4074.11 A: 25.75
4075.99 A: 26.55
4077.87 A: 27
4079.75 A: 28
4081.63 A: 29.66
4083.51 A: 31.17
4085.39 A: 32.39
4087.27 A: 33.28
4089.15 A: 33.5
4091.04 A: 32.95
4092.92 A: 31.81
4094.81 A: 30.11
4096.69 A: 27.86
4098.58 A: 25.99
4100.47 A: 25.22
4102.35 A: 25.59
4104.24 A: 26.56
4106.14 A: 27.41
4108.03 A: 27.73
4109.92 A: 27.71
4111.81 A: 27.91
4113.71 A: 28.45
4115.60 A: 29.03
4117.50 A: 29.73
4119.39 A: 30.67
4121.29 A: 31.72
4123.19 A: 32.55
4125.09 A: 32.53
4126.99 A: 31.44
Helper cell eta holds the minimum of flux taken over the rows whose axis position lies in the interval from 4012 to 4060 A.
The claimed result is 20.53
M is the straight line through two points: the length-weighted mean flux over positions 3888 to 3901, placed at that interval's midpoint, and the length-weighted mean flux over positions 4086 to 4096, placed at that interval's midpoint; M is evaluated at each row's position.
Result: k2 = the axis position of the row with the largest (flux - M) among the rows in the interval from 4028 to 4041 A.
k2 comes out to 4038.62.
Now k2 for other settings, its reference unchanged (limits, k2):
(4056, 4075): 4057.26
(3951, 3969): 3952.15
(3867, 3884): 3869.31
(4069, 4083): 4081.63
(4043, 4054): 4051.66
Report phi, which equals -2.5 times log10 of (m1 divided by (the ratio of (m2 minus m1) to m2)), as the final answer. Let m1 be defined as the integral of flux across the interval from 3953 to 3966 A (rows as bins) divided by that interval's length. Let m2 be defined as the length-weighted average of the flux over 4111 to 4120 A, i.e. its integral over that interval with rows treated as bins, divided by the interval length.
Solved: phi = -3.2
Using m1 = 11.3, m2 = 29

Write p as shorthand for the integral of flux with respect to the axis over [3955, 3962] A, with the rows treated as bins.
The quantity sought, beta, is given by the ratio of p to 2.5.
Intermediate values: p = 83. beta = 33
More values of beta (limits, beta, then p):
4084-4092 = 105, 263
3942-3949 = 35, 88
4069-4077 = 81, 203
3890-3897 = 39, 96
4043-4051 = 76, 189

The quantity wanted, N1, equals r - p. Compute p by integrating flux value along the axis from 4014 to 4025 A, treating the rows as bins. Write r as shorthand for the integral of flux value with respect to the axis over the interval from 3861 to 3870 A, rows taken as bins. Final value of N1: -176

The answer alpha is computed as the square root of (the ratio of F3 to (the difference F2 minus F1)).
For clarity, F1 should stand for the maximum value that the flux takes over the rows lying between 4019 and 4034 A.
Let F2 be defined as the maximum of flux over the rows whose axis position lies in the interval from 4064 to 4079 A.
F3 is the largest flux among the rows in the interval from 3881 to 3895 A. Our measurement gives 5.10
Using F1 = 26.45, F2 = 27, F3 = 14.28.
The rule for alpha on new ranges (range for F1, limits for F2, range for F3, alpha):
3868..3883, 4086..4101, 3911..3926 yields 0.94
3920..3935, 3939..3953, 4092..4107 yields 2.32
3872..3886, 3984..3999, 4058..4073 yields 1.71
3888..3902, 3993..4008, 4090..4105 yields 1.95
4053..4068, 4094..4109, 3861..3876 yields 2.95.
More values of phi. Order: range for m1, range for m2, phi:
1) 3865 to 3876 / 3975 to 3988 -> -4.2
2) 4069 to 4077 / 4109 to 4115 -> -6.1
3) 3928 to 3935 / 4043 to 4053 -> -2.3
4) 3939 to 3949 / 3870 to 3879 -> -5.3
